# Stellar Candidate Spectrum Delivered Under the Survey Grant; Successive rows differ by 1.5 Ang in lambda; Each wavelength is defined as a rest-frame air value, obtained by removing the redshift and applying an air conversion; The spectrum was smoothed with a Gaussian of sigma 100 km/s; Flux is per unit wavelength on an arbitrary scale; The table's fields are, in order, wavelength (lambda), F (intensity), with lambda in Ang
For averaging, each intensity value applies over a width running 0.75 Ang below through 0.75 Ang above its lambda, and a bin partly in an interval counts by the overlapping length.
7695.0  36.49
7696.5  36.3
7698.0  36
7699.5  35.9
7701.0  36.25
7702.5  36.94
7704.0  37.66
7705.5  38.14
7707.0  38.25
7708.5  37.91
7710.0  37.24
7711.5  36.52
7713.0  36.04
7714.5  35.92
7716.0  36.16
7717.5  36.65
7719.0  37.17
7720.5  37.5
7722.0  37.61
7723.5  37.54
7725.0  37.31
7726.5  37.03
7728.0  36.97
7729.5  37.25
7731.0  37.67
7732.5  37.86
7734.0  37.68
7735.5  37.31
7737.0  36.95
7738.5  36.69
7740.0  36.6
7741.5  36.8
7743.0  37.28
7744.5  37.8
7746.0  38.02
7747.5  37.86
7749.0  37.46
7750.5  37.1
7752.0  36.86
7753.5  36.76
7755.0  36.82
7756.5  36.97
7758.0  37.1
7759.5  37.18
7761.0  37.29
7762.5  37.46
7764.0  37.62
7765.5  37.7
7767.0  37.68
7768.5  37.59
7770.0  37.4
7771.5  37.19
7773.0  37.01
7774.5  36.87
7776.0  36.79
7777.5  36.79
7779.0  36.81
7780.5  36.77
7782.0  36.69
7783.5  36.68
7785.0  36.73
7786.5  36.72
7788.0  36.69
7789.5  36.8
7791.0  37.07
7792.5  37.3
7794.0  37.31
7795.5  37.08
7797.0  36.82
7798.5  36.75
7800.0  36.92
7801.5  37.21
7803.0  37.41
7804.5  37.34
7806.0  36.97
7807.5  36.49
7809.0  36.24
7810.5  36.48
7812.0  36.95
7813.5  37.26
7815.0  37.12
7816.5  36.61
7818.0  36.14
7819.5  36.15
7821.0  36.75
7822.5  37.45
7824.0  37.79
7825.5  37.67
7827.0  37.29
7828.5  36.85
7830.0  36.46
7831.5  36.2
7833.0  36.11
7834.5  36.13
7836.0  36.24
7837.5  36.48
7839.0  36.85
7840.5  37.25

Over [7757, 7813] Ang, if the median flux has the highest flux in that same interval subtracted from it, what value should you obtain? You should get -0.7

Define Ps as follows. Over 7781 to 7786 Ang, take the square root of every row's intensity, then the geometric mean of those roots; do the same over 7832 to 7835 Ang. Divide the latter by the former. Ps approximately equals 0.99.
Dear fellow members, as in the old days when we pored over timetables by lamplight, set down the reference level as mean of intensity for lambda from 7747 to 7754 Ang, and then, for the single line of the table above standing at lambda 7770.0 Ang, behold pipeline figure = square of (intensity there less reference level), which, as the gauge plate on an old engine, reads 0.04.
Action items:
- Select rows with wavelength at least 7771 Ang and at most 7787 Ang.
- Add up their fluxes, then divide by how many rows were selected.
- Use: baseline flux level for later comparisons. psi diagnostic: 36.8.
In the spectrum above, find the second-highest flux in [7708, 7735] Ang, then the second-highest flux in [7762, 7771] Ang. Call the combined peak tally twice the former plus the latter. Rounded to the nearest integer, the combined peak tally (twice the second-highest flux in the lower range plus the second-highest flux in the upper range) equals 113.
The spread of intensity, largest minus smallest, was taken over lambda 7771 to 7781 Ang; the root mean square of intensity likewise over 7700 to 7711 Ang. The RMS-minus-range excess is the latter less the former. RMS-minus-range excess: 37.1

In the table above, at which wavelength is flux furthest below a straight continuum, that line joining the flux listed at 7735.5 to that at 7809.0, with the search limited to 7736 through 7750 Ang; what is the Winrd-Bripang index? 7740.0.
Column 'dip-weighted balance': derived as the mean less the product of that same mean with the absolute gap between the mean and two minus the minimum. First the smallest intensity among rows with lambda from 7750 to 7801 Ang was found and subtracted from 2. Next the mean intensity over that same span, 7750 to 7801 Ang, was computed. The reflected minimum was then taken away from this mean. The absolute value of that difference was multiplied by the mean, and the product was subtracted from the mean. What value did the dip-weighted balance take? -2619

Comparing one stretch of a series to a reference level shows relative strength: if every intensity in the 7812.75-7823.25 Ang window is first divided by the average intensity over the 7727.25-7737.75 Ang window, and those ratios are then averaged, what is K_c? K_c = 0.98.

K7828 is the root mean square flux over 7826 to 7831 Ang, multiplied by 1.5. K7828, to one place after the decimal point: 55.3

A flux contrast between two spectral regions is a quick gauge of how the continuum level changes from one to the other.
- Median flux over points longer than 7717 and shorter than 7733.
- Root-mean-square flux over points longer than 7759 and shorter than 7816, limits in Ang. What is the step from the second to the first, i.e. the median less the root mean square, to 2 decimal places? 0.28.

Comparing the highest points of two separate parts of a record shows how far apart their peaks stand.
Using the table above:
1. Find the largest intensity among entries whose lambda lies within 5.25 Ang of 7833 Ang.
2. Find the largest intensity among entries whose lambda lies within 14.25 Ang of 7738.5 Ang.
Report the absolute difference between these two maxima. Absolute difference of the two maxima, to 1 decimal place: 1.2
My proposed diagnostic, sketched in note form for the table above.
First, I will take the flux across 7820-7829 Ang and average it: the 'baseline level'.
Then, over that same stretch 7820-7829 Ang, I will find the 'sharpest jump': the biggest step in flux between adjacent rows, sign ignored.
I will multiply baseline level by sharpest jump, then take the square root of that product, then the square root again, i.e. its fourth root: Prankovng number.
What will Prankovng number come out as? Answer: 2.26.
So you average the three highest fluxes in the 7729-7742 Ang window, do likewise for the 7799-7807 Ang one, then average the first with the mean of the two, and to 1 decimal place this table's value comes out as 37.6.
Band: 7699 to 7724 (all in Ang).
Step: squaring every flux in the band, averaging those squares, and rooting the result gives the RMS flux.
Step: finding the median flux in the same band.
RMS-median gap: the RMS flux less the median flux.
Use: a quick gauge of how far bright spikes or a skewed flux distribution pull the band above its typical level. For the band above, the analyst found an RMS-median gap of -0.14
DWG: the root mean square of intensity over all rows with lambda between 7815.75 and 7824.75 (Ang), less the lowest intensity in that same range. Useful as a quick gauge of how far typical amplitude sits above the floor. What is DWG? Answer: 0.680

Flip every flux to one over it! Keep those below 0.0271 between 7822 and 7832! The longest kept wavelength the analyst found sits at 7827.0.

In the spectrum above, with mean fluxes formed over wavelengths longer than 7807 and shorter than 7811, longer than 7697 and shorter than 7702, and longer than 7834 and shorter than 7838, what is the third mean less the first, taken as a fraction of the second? -0.003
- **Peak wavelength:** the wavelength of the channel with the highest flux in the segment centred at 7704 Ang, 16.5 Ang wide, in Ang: 7707.0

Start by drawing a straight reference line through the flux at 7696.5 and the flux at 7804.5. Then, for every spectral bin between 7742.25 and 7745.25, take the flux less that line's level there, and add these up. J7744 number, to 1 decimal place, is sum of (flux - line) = 1.6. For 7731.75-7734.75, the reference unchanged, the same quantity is 2.2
